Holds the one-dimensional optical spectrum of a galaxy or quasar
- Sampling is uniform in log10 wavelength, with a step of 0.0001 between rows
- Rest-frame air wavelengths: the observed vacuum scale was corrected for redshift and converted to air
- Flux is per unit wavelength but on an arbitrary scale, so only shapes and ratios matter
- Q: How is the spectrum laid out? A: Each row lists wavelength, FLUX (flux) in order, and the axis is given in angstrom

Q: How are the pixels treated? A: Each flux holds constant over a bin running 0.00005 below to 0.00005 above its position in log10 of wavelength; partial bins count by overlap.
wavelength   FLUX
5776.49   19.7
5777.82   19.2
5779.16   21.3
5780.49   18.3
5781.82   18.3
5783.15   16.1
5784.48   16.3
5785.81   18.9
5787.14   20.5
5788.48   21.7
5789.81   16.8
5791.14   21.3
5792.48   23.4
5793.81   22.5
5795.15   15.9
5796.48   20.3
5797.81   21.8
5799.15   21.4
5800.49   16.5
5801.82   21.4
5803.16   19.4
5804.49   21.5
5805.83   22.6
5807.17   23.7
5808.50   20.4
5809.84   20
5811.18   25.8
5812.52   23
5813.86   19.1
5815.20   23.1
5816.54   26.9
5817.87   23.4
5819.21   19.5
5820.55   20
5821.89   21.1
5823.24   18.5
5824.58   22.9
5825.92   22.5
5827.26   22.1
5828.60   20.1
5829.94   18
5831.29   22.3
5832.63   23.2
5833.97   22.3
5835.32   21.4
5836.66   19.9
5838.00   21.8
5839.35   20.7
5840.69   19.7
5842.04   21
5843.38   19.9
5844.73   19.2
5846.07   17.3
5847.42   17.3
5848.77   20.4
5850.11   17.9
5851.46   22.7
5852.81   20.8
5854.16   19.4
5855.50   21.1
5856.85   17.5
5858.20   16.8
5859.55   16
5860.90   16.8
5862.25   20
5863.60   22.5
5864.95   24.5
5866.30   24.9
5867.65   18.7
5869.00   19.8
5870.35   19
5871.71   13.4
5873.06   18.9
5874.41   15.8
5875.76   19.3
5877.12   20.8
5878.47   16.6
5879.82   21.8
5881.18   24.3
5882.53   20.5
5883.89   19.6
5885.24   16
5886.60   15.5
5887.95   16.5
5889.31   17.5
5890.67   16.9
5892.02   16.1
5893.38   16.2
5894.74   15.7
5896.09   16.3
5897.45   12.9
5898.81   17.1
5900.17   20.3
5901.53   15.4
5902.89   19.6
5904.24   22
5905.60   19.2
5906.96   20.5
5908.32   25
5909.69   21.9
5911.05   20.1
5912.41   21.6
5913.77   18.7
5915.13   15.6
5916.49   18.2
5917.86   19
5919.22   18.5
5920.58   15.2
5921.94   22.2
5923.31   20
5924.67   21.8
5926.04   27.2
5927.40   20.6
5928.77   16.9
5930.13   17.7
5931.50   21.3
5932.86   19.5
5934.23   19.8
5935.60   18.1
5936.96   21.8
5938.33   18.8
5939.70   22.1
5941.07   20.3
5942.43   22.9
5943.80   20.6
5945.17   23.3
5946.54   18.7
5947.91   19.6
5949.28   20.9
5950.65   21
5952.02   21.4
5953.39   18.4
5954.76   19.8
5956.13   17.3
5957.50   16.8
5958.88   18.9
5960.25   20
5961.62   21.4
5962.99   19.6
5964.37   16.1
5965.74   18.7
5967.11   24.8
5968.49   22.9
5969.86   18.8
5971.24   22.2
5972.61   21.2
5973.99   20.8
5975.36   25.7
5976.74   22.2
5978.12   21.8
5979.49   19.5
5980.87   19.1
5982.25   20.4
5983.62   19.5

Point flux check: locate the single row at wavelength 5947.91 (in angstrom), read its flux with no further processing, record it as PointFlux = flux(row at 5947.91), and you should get 19.6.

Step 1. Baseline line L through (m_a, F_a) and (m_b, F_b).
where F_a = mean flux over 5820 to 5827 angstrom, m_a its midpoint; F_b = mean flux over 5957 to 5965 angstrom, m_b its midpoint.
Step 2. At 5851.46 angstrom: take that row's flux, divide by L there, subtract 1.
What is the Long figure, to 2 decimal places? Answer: 0.10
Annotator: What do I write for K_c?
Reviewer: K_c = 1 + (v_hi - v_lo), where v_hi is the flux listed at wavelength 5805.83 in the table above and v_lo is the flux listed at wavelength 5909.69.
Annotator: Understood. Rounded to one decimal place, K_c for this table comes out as 1.7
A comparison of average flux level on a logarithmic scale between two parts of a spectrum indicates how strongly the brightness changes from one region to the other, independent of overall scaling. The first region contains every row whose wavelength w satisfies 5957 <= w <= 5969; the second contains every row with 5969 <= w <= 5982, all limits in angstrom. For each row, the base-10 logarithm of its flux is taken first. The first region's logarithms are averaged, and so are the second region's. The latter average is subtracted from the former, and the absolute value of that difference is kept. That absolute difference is 0.03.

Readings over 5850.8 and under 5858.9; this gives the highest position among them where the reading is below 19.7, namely 5858.20 angstrom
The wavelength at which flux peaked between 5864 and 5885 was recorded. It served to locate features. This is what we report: 5866.30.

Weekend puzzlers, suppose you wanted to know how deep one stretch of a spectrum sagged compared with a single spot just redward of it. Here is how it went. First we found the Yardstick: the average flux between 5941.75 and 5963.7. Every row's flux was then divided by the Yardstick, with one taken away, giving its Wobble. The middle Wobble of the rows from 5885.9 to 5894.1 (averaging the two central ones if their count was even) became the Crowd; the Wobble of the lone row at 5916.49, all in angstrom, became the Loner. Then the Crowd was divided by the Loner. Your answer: 2.0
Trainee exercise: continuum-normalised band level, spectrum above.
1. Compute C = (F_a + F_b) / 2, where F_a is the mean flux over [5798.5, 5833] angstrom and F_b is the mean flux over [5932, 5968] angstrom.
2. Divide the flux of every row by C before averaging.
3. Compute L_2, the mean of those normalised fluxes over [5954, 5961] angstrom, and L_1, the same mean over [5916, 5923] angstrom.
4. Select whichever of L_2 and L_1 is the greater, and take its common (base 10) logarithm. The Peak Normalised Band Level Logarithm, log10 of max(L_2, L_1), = -0.05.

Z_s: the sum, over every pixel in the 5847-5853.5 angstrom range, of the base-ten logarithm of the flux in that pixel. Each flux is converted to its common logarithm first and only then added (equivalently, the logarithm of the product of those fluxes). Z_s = 6.47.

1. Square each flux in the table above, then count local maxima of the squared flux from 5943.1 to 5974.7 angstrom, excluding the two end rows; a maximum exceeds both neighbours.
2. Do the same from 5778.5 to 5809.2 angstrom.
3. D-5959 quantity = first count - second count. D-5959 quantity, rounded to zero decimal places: 1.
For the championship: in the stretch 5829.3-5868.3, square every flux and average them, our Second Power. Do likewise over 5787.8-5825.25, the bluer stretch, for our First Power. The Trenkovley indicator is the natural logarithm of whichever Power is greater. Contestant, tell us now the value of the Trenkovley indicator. 6.123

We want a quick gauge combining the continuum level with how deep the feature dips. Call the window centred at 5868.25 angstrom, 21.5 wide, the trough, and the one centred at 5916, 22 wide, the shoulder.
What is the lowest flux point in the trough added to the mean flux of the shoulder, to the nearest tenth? 33.7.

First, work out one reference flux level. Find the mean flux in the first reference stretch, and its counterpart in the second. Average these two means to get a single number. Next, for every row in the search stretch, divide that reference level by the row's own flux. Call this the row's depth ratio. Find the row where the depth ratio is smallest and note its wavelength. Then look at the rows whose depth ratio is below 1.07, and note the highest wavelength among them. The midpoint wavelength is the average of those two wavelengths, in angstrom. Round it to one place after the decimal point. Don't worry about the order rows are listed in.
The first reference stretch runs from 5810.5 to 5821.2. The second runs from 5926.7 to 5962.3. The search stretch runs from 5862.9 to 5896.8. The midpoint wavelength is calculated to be 5874.4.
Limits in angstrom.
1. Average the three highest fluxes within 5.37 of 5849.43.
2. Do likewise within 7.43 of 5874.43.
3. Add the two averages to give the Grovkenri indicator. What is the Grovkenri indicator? 44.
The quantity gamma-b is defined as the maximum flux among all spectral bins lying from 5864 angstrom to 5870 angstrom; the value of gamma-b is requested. 24.9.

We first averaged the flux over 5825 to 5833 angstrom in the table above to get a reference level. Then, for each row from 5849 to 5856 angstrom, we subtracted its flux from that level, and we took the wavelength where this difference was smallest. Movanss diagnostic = 5851.46 angstrom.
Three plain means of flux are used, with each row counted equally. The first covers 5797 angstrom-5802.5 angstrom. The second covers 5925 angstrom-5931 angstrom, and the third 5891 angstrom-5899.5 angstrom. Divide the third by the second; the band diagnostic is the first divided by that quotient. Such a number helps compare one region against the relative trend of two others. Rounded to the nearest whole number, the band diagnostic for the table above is 27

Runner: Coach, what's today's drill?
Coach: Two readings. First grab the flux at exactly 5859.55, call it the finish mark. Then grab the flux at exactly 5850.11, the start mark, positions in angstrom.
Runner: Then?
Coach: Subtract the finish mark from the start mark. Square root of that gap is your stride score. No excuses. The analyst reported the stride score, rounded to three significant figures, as 1.38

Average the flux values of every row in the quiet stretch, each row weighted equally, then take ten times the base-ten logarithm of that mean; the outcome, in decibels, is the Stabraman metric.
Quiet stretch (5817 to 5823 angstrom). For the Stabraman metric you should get 13.2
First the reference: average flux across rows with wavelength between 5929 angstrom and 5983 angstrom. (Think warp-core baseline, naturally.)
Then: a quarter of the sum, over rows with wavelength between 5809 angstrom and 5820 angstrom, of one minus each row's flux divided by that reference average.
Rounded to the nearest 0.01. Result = -0.22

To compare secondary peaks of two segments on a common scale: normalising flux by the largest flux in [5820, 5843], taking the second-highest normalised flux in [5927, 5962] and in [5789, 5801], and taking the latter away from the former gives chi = 0.02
